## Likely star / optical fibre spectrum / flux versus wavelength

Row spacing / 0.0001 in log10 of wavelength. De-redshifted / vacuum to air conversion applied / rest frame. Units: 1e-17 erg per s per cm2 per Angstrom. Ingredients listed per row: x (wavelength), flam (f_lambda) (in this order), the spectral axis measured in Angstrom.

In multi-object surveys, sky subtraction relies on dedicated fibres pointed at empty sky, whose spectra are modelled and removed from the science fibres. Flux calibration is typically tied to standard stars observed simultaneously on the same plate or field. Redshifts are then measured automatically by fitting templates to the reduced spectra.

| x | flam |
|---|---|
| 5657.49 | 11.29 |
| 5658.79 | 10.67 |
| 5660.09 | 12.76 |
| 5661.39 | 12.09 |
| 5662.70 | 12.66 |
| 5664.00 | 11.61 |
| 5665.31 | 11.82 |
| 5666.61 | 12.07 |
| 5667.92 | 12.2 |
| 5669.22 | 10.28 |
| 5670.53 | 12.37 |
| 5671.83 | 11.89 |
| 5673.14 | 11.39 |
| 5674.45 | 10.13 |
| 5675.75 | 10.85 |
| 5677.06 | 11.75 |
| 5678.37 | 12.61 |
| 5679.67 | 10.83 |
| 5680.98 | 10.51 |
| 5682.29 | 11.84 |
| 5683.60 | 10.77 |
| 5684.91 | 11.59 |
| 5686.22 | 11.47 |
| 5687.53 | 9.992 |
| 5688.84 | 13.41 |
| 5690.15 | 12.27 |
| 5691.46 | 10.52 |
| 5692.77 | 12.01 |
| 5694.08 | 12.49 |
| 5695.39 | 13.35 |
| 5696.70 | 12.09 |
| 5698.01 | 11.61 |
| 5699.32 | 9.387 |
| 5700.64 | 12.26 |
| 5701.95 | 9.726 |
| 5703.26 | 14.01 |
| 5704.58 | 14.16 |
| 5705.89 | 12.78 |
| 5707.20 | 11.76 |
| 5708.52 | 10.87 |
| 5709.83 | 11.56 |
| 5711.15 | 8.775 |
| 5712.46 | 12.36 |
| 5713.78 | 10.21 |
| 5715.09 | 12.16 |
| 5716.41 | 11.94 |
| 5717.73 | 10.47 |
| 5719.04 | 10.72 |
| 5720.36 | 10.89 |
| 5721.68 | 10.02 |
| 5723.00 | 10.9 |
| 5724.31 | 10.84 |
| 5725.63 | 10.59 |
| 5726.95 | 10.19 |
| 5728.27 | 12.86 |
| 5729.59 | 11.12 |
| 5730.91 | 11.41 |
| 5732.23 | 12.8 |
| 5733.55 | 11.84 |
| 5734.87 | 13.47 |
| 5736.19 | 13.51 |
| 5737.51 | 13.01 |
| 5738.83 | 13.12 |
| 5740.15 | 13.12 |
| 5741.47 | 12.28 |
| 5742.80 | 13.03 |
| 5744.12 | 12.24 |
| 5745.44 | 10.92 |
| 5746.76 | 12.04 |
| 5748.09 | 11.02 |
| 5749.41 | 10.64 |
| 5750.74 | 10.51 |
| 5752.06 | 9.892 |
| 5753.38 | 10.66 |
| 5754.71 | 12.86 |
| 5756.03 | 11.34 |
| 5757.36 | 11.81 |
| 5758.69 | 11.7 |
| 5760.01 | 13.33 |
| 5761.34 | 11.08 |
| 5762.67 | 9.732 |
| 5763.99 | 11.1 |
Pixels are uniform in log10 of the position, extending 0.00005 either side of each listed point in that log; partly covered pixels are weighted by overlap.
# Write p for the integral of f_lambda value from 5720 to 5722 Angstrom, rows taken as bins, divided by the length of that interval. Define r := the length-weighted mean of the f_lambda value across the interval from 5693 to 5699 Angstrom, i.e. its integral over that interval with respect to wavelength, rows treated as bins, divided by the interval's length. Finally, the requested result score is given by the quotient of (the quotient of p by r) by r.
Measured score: 0.070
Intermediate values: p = 10.4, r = 12.2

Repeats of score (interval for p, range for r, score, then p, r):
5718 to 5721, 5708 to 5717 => 0.087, 10.8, 11.1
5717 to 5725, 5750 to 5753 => 0.101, 10.7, 10.3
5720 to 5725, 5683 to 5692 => 0.081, 10.7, 11.4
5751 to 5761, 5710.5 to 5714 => 0.105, 11.6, 10.5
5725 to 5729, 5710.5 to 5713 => 0.101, 11.2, 10.5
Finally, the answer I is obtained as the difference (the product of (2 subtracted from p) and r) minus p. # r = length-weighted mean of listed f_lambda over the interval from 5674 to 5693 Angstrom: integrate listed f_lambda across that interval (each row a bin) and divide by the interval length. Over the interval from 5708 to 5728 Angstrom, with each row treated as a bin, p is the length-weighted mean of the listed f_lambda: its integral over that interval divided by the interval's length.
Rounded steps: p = 10.9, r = 11.4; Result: 90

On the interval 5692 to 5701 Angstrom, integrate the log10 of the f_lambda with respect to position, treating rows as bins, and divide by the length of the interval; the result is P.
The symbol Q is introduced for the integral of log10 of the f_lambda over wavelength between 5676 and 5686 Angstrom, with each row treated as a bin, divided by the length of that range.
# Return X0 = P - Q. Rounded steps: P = 1.07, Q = 1.06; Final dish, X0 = 0.02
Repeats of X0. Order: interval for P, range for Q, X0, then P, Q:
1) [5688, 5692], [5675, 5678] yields 0.02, 1.08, 1.06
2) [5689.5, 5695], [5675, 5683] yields 0.02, 1.07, 1.06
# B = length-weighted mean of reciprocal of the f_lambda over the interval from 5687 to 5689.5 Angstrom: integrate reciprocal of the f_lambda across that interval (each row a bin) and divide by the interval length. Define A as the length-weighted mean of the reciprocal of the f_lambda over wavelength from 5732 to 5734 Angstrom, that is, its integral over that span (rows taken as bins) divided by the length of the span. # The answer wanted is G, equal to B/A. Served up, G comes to 1.06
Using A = 0.082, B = 0.0867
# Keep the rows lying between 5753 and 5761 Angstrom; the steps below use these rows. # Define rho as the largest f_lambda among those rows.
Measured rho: 13.33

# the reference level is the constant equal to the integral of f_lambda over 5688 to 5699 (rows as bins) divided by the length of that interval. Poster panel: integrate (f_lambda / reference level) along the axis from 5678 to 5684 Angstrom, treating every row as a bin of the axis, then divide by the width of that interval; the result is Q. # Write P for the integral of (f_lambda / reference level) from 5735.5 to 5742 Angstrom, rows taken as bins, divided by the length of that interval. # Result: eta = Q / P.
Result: 0.87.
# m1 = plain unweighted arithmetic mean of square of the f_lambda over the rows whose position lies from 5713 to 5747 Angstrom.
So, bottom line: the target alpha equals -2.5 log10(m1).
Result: -5.36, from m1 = 139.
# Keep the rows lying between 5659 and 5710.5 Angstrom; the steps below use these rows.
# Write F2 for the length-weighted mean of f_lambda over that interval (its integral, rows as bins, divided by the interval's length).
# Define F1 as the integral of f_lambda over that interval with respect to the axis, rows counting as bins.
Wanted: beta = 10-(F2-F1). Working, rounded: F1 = 604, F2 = 11.7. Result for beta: 602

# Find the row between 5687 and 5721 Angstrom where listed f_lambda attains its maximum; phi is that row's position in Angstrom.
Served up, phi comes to 5704.58 Angstrom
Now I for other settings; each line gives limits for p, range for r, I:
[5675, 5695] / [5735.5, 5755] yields 102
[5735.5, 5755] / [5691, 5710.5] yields 106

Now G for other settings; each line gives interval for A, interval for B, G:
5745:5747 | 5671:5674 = 0.98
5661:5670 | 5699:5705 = 1.01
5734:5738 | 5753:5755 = 1.14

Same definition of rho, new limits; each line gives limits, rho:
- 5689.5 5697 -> 13.35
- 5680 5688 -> 11.84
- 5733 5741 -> 13.51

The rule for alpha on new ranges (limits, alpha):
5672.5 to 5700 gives -5.31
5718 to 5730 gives -5.19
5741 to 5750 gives -5.35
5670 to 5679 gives -5.32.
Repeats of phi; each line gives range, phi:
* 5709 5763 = 5736.19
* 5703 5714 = 5704.58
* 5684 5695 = 5688.84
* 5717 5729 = 5728.27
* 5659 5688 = 5660.09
